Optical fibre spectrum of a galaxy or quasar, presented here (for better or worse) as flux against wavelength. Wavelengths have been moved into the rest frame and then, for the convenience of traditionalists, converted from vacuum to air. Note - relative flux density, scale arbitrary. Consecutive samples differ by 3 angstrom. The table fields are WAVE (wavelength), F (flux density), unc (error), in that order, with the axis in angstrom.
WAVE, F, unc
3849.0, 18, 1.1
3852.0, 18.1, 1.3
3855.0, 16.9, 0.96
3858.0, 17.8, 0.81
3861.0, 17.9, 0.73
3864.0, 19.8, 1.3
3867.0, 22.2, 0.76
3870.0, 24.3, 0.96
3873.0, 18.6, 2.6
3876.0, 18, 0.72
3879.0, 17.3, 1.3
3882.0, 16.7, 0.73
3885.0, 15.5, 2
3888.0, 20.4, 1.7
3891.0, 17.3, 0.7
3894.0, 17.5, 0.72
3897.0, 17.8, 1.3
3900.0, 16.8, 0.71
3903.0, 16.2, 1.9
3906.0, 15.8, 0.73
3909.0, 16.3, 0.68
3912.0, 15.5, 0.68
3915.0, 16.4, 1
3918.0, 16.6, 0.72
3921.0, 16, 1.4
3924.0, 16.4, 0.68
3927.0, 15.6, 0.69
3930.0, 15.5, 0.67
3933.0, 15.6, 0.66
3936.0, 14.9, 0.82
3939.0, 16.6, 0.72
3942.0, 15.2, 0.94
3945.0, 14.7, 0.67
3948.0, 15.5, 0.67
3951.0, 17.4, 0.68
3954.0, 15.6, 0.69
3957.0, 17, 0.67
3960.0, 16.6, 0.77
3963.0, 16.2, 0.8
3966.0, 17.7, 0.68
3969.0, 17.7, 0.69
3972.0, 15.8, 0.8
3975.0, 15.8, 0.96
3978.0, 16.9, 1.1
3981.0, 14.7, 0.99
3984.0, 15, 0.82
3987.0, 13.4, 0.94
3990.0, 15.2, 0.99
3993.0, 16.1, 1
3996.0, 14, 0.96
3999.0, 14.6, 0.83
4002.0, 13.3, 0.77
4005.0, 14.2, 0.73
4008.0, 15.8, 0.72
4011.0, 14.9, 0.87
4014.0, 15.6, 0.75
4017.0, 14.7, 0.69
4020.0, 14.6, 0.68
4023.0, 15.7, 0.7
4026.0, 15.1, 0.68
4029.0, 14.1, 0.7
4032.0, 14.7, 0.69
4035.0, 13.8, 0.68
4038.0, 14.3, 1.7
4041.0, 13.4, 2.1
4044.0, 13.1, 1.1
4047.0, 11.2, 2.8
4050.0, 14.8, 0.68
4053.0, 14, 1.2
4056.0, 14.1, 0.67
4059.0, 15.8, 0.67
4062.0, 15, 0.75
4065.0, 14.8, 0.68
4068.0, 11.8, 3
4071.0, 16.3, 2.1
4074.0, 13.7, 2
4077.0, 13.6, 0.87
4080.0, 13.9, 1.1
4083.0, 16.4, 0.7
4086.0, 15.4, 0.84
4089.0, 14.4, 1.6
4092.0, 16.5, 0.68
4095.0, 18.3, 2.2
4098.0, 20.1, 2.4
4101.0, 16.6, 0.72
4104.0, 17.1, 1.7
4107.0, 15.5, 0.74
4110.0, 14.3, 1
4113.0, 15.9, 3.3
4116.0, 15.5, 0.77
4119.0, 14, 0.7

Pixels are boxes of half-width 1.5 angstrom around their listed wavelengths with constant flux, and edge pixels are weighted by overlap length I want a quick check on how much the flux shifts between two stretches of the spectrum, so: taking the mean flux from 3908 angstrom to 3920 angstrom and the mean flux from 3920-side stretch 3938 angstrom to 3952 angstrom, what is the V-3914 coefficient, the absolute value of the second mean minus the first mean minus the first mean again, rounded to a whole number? 17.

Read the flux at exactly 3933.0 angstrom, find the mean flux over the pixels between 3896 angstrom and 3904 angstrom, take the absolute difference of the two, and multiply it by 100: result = 133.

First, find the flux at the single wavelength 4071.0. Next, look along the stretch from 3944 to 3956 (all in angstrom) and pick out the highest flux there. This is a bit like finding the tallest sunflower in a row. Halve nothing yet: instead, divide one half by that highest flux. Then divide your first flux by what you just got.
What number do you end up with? 567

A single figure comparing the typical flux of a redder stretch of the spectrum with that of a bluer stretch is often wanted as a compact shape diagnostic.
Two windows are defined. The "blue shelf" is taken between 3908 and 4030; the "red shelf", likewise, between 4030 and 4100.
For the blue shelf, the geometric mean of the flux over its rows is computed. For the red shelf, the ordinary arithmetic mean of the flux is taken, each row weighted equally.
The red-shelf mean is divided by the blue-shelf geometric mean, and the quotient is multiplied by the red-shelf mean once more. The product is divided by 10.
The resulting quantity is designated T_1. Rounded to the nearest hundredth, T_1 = 1.40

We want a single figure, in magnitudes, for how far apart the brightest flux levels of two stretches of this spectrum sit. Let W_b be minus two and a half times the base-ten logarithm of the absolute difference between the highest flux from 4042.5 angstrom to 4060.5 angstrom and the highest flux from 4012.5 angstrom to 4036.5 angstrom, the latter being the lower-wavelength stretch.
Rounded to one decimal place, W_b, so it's 2.5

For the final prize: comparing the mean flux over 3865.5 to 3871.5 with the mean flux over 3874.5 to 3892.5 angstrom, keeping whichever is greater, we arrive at 23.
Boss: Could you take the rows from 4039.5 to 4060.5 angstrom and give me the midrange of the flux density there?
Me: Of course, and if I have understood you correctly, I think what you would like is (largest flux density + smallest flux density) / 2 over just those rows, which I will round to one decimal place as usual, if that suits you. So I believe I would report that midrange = 13.5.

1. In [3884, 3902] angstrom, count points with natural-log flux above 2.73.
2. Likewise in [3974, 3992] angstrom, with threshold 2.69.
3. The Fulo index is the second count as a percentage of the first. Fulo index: 67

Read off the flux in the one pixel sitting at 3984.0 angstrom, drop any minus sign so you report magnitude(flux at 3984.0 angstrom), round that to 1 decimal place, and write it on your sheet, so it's 15.0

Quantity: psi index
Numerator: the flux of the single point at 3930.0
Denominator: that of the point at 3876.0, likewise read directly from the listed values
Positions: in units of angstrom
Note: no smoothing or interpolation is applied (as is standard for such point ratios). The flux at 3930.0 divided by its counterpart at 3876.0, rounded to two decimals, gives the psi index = 0.86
